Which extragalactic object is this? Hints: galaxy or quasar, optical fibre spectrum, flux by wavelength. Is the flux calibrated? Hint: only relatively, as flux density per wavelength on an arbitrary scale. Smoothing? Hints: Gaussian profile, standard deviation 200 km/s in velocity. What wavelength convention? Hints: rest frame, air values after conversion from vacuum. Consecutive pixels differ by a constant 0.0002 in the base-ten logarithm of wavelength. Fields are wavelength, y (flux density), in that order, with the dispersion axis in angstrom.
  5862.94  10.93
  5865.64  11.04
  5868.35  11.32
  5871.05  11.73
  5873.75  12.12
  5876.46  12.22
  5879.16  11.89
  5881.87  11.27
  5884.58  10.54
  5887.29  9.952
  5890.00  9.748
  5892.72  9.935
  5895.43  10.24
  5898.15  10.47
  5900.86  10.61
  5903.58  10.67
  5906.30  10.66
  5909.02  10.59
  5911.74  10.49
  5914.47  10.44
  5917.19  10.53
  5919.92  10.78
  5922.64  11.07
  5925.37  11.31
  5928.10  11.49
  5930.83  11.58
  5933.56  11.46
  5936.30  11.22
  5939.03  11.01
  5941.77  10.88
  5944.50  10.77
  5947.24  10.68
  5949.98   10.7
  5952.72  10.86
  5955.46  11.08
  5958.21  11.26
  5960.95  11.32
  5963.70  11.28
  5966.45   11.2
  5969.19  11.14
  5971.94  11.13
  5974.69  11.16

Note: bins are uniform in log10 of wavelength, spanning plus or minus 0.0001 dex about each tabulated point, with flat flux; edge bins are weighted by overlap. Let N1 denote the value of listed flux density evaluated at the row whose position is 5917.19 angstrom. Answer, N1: 10.53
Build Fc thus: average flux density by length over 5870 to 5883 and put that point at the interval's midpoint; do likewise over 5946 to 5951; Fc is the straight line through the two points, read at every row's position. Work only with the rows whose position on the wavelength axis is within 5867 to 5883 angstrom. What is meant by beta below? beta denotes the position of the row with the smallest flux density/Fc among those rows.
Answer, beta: 5868.35 angstrom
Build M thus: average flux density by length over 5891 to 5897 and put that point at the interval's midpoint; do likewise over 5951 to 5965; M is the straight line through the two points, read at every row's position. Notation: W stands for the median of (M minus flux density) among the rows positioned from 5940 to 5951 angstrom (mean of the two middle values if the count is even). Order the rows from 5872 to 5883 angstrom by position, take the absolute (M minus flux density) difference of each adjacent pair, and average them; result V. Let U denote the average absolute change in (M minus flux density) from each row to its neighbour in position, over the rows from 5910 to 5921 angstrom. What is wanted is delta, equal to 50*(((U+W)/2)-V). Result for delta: -10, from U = 0.11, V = 0.37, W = 0.2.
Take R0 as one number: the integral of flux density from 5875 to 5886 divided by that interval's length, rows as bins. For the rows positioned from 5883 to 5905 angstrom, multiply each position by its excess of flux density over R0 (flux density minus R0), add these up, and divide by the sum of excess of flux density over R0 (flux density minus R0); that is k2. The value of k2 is 5893.1 angstrom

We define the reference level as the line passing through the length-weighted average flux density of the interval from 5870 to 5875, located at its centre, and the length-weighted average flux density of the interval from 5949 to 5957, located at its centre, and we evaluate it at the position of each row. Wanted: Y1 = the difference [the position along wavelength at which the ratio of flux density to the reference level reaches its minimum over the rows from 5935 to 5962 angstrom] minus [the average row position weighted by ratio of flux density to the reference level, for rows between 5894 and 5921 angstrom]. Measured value 39.5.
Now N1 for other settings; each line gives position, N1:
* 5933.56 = 11.46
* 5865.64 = 11.04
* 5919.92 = 10.78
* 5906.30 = 10.66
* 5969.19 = 11.14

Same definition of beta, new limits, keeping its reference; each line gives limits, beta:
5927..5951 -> 5947.24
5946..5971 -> 5947.24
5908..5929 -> 5914.47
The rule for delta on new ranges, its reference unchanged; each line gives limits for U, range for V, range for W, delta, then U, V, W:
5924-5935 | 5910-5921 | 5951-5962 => -4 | 0.11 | 0.11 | 0.0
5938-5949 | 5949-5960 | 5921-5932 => -23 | 0.16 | 0.14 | -0.8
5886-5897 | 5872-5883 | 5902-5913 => -21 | 0.22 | 0.37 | -0.3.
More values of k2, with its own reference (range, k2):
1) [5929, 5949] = 5943.4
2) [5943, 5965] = 5951.0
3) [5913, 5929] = 5918.0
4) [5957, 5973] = 5966.2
